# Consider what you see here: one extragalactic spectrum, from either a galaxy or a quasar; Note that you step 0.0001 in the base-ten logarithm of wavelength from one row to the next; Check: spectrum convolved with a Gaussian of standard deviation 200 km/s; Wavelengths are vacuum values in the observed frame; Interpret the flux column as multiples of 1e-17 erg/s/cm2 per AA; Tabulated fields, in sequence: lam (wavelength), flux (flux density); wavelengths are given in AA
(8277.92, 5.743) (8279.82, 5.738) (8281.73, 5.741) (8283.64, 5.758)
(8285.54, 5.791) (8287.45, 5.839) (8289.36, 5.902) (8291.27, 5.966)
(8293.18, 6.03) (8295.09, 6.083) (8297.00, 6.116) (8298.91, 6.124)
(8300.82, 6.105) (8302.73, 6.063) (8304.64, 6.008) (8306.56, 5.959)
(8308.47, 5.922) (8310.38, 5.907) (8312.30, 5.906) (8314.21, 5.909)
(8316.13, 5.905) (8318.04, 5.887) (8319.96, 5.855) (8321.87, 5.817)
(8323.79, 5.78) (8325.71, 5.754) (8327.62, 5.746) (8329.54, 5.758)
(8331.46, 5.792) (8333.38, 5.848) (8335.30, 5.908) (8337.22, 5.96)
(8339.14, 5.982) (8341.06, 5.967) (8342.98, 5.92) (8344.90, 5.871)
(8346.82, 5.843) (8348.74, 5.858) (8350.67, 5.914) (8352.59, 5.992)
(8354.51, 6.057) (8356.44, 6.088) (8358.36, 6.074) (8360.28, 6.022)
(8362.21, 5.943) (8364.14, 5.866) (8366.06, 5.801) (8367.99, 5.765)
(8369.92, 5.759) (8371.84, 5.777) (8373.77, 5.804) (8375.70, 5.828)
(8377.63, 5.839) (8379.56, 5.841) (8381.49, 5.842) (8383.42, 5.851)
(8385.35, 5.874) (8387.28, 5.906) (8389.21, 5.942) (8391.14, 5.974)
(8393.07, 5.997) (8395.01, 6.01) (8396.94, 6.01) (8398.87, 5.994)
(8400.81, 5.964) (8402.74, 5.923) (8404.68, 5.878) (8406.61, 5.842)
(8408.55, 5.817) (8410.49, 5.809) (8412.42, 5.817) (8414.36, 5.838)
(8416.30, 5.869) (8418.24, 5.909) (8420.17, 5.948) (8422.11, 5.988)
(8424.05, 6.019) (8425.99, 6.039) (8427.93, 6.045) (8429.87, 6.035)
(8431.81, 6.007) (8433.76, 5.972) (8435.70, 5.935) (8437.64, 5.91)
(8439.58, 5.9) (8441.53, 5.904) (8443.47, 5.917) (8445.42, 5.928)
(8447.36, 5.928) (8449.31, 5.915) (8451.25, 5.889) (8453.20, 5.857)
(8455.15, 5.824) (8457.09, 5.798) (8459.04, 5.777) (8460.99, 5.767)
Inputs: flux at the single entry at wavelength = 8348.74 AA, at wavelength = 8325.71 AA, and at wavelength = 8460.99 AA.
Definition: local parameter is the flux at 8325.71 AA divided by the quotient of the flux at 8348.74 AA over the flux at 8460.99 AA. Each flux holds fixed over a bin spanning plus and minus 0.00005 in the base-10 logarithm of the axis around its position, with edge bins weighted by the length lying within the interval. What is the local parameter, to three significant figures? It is 5.66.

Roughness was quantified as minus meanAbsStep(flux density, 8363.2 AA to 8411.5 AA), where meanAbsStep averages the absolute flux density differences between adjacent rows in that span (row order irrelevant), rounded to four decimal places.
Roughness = -0.0233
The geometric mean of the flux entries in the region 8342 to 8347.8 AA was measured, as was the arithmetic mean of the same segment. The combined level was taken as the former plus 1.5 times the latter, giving 14.7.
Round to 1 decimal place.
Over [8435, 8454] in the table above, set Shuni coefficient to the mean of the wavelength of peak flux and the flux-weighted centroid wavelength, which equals 8440.1 AA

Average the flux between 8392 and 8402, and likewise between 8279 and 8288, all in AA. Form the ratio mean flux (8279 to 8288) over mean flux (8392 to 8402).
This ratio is 0.96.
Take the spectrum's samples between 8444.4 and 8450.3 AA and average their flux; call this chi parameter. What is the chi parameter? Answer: 5.92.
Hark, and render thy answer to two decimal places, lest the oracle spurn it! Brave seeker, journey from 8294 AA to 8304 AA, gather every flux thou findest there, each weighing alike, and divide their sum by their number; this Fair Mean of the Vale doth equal 6.10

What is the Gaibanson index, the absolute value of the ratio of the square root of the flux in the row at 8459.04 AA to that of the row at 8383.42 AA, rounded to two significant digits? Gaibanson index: 0.99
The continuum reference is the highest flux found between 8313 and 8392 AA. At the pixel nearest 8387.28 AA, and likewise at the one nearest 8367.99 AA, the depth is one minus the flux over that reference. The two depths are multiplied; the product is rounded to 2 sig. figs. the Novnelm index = 0.0016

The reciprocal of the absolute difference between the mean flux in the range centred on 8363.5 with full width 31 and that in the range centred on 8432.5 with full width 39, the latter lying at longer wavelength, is 22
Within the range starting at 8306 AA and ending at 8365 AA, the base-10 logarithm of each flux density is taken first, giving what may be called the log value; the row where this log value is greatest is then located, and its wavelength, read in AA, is 8356.44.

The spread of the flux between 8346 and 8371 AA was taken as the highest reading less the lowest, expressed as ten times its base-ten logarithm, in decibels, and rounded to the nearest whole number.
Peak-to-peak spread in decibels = -5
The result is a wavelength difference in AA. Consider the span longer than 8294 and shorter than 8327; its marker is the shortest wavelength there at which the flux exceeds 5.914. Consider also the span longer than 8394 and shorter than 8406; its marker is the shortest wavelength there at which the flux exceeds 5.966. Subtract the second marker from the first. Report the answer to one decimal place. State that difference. -99.9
